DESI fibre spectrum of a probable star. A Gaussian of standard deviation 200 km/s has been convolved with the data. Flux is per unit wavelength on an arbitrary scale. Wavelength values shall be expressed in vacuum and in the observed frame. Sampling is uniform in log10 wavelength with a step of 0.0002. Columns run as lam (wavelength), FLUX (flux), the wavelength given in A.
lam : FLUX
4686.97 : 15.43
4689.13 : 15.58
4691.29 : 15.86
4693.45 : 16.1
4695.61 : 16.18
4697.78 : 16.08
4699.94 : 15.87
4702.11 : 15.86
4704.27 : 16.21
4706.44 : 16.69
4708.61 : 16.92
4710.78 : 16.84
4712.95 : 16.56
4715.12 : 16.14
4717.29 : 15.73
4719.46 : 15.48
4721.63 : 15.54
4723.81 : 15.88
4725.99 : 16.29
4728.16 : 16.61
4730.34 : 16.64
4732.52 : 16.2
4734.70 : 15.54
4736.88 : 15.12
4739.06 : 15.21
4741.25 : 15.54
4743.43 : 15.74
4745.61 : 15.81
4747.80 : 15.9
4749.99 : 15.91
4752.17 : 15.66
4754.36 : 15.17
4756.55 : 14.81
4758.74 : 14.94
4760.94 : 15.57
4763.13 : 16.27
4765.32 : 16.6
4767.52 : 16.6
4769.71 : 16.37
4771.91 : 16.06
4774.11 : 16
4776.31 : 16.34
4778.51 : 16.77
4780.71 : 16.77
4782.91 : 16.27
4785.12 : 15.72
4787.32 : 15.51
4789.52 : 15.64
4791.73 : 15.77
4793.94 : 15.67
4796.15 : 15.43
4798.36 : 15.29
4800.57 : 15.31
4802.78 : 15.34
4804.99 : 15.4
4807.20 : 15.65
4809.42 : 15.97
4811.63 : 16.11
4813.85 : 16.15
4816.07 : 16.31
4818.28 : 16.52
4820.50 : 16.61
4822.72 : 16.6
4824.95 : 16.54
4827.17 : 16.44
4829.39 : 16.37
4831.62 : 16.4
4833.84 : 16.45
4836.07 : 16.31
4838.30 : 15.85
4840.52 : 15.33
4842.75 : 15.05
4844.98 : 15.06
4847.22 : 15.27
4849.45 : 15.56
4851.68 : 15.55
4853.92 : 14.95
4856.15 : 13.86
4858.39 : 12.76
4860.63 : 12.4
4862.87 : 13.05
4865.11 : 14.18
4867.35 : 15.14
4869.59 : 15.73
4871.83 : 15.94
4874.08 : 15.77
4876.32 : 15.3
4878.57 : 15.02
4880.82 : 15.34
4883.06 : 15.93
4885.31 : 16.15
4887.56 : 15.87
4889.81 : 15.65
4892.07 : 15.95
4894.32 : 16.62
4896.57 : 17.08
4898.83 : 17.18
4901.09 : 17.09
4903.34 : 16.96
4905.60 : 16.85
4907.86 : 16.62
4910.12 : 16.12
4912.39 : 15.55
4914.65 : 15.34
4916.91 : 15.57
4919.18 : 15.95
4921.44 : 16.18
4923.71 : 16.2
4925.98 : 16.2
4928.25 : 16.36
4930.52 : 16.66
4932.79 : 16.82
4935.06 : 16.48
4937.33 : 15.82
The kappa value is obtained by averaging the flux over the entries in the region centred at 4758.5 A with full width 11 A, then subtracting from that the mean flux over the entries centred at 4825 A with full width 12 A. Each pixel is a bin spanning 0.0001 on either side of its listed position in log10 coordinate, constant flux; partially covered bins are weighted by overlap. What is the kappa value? -1.16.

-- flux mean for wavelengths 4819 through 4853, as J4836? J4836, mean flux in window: 15.96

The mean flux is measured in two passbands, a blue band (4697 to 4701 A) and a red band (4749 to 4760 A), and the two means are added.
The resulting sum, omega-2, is 31.3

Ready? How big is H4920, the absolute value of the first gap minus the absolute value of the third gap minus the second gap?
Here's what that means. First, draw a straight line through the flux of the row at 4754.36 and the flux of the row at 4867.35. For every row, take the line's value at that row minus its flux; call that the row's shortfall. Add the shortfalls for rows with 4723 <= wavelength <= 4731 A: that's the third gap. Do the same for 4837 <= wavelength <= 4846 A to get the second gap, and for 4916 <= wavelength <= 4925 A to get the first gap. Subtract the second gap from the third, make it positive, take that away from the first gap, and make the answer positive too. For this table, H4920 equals 7.4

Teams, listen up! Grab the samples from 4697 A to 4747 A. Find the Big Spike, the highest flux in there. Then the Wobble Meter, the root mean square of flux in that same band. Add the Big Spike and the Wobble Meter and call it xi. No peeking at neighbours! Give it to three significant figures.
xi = 32.9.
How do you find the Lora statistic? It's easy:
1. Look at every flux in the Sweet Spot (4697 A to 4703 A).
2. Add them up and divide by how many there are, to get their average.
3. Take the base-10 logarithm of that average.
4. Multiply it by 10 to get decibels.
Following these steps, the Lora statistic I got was 12.0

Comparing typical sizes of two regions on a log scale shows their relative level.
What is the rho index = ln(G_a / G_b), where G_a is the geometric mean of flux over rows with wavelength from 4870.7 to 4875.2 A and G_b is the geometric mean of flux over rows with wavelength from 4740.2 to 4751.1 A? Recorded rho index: 0.00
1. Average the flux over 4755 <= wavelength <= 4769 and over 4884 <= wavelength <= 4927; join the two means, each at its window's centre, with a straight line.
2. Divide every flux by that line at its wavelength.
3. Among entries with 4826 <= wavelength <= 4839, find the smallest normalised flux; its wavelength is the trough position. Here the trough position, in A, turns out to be 4838.30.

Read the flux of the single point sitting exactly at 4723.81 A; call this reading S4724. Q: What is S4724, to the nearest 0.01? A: 15.88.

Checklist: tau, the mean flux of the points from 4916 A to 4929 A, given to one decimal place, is 16.1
